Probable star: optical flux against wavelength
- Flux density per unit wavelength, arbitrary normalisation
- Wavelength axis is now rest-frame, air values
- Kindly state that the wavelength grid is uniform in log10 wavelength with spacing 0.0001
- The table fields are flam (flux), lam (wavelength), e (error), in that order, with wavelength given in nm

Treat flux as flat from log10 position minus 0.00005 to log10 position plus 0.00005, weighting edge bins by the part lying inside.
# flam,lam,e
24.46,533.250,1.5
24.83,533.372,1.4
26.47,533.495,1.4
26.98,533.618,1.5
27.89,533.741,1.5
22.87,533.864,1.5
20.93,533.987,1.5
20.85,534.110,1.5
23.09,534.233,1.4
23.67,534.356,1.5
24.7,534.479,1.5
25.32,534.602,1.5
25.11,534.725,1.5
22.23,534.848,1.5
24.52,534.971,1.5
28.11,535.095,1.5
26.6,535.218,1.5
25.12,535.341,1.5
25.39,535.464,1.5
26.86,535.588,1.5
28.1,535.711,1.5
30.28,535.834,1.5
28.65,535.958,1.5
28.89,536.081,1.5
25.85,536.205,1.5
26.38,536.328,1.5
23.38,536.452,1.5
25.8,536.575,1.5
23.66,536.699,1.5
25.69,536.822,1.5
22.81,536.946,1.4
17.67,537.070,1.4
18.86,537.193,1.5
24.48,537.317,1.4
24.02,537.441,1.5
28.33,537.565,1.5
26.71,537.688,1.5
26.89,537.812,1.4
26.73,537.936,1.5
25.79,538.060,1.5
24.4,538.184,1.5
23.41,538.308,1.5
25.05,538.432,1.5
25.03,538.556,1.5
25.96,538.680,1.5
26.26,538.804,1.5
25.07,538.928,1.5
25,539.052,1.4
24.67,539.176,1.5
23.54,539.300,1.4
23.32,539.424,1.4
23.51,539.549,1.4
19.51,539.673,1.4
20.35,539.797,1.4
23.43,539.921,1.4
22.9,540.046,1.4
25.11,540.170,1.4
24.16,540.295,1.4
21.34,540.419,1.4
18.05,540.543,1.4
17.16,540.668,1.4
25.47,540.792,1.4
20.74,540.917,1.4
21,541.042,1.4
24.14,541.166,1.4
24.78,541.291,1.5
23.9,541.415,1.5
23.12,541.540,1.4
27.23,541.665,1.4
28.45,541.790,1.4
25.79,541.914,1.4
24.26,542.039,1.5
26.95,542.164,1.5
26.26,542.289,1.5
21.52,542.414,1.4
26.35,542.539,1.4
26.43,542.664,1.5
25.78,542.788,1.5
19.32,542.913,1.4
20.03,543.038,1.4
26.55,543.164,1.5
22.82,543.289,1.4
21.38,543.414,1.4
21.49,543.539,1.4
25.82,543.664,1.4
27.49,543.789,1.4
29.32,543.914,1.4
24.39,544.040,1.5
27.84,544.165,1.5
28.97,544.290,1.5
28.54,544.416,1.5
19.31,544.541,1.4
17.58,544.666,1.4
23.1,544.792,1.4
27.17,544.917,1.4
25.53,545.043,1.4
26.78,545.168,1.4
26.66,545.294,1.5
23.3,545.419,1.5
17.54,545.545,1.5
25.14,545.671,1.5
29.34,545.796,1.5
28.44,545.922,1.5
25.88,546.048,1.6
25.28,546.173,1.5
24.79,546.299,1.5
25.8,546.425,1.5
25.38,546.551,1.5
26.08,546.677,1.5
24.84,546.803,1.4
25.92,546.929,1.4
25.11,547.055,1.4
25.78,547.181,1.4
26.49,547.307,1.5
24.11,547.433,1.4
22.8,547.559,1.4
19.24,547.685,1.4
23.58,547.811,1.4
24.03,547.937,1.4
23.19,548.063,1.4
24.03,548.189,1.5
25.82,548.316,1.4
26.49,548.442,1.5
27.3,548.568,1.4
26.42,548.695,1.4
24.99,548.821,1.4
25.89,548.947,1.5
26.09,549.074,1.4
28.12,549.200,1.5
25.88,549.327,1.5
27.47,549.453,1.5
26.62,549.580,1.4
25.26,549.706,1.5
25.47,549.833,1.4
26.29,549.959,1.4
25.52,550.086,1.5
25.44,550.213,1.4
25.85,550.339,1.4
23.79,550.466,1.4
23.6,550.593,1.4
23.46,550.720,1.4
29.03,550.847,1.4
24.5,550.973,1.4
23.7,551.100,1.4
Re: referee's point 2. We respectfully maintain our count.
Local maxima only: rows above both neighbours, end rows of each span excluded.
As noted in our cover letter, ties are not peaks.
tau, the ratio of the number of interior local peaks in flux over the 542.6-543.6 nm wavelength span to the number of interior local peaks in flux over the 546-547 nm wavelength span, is 0.50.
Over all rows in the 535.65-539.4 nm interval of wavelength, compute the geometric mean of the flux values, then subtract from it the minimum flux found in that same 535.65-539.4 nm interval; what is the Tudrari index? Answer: 7.4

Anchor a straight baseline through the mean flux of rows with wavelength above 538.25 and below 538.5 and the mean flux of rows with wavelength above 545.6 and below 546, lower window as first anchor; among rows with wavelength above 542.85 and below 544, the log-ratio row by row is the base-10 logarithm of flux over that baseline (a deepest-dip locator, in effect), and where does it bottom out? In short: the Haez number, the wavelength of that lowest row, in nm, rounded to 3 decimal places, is 542.913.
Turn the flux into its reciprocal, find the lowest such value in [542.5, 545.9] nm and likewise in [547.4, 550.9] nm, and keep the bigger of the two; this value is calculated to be 0.0344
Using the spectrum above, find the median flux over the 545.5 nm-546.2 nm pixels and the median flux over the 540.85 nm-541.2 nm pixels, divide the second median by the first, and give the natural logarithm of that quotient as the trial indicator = -0.20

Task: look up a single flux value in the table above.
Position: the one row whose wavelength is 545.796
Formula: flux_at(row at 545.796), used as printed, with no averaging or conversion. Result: 29.34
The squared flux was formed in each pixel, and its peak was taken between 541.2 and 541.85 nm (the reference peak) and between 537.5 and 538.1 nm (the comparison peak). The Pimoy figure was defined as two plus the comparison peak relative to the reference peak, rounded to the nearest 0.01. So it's 2.99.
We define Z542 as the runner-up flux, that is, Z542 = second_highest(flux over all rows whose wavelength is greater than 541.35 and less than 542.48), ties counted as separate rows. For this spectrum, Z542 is 27.23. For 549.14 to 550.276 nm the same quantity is 27.47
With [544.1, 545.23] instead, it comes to 28.54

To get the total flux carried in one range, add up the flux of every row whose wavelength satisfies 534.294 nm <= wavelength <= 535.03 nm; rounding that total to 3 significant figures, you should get 146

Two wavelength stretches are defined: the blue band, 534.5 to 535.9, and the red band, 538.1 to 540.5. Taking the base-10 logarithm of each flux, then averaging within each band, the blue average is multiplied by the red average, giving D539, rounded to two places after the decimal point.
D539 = 1.95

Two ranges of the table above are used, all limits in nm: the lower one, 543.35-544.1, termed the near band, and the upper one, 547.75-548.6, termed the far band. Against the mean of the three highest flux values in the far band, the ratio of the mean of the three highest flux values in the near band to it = 1.04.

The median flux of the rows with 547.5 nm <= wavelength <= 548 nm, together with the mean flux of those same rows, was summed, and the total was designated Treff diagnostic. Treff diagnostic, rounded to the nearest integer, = 46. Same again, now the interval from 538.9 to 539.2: 50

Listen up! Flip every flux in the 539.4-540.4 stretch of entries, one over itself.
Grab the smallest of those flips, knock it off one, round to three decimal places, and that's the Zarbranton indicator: 0.960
